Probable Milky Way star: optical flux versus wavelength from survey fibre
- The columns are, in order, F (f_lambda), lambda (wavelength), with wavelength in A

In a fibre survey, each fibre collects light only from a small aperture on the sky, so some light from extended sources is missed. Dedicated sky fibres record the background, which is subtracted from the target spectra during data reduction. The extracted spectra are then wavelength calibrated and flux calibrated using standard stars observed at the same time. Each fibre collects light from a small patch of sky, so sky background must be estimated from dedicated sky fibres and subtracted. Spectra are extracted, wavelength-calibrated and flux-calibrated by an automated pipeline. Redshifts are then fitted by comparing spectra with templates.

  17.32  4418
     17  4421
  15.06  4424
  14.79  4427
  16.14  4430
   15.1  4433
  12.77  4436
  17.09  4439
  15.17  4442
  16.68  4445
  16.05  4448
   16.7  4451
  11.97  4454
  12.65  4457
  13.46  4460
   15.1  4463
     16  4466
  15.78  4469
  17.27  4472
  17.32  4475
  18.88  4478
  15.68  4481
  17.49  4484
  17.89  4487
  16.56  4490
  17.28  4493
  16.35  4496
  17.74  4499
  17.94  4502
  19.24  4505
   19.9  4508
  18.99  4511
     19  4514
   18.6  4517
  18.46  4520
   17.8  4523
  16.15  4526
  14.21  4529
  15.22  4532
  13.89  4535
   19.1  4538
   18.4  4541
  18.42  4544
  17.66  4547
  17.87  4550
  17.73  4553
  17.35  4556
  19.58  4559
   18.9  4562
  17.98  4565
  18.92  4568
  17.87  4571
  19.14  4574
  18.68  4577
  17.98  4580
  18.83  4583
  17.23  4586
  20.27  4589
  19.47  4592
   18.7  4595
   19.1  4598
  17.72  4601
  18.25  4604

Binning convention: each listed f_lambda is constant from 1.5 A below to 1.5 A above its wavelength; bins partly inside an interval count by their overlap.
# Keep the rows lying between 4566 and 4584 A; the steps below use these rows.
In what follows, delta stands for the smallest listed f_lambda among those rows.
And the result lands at 17.87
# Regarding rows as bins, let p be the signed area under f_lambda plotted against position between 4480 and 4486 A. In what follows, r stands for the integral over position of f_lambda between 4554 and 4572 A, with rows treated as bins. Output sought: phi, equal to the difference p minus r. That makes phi -231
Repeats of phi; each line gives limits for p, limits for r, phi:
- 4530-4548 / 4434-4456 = -27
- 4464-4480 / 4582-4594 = 44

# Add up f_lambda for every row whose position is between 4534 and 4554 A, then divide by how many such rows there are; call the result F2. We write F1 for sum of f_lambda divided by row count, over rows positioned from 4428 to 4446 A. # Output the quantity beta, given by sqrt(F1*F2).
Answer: 16.5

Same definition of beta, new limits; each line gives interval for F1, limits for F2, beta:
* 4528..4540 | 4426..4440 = 15.4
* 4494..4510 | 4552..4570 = 18.3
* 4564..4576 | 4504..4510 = 19.0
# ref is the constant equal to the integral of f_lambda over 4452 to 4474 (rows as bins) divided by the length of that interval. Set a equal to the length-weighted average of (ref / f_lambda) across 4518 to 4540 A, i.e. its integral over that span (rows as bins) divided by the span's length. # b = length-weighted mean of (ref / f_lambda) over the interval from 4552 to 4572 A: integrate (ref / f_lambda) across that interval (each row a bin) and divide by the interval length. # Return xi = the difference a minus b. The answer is 0.10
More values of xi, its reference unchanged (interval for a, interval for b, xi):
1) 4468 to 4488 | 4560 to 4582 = 0.06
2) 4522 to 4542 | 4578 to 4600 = 0.13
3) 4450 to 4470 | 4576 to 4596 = 0.25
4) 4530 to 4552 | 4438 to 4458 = -0.12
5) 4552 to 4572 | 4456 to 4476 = -0.16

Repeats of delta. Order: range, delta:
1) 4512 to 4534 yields 14.21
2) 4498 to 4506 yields 17.74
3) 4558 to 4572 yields 17.87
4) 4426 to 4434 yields 14.79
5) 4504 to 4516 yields 18.99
